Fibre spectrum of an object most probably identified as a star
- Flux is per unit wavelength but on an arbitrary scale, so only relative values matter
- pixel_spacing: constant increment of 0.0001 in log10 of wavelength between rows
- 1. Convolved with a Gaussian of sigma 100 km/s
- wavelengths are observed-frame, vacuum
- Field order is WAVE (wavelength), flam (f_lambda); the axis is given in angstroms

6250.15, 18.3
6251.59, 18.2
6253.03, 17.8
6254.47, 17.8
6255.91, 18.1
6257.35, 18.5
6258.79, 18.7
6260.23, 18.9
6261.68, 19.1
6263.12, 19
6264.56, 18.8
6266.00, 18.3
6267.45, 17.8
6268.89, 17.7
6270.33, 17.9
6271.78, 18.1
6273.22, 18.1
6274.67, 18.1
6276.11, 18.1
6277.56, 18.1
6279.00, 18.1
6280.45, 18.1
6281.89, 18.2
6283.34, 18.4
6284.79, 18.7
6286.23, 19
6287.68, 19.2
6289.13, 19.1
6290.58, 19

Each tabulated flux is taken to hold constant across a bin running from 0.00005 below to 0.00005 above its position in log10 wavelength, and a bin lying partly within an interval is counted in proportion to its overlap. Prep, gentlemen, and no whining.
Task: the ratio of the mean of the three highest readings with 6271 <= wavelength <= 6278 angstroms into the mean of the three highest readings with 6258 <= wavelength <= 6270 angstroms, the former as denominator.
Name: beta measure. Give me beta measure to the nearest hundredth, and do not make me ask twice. 1.05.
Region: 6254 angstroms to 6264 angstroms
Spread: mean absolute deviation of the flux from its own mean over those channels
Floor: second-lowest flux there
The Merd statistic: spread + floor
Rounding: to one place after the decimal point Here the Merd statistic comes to 18.5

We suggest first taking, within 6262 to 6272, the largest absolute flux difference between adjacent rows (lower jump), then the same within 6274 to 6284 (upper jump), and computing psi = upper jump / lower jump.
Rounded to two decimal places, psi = 0.40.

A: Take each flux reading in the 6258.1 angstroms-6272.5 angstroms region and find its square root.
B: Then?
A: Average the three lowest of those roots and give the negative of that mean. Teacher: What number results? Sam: -4.22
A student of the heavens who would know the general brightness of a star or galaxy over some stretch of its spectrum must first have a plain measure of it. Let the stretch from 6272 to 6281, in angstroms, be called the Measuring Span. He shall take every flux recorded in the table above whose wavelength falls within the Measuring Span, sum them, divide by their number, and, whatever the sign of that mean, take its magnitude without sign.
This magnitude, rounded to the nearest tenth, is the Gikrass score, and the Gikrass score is 18.1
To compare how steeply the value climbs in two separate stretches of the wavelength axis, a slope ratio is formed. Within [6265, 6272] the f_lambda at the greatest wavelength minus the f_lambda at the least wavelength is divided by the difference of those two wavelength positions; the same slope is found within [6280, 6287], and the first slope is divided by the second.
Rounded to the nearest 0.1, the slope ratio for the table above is -0.2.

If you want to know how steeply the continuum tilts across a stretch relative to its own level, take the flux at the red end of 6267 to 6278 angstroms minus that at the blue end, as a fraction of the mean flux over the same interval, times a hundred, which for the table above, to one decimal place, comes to 1.7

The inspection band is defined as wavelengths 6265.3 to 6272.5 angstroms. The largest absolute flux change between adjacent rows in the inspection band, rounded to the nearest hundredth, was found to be 0.50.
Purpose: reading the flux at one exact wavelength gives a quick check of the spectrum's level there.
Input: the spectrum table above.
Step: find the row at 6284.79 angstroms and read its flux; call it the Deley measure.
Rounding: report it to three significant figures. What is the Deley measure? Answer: 18.7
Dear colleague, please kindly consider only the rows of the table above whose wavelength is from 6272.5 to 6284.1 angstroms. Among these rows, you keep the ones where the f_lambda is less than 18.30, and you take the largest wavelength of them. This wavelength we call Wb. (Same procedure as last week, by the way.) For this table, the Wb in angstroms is 6281.89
